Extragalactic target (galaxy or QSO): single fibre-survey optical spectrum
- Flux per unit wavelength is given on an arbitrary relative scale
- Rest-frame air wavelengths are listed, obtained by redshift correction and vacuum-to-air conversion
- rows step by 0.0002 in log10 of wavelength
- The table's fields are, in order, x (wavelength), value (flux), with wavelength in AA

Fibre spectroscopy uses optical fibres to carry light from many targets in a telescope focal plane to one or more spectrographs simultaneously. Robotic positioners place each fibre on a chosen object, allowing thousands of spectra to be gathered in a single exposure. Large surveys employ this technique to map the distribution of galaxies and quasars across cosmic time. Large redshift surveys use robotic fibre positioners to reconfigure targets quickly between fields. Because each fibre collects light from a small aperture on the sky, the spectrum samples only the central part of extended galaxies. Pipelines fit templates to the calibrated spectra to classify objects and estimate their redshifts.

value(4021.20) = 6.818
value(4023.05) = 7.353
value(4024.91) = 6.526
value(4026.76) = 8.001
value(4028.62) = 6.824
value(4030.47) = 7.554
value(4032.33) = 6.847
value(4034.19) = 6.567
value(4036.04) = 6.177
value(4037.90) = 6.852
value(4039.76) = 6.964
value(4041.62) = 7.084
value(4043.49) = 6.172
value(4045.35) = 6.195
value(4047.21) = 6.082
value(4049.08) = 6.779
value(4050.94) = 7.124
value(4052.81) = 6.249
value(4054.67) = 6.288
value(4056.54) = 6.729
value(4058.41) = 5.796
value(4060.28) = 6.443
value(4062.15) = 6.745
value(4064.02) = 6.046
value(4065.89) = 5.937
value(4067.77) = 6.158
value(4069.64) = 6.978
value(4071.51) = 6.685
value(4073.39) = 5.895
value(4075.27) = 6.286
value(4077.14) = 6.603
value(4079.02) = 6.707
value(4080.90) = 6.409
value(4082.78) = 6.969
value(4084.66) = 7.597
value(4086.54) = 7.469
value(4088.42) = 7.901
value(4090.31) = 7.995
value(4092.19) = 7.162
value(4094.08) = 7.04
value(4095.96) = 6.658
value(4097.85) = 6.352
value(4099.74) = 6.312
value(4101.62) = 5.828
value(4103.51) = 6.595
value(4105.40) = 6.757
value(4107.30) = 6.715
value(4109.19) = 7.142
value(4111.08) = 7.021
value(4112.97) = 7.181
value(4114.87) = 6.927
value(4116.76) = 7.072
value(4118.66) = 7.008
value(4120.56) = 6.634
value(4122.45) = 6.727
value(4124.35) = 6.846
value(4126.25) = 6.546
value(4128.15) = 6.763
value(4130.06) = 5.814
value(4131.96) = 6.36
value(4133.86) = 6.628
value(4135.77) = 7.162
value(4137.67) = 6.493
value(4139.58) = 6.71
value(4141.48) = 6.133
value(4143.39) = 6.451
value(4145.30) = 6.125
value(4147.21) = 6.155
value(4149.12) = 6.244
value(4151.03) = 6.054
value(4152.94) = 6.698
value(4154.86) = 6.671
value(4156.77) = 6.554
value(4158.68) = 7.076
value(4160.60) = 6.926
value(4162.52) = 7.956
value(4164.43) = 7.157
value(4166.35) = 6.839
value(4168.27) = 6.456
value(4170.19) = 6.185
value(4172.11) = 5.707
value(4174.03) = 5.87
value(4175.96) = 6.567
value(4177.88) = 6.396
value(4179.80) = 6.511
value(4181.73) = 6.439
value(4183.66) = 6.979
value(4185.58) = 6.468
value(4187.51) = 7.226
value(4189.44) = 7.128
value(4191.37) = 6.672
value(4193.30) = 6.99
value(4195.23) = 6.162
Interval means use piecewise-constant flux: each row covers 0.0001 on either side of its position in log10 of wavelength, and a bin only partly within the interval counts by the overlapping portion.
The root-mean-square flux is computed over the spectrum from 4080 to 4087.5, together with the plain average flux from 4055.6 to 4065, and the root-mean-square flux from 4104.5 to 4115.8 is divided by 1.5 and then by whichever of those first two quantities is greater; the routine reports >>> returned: 0.651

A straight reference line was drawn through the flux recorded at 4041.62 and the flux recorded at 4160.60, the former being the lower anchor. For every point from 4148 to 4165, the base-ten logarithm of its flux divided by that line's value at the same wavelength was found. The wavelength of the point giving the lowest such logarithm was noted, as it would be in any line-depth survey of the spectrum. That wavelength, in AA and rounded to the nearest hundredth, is 4151.03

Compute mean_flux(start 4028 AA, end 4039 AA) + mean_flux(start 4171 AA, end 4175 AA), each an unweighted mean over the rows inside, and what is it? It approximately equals 12.6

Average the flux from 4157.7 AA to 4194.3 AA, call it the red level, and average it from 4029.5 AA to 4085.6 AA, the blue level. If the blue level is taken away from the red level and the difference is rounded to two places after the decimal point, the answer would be 0.15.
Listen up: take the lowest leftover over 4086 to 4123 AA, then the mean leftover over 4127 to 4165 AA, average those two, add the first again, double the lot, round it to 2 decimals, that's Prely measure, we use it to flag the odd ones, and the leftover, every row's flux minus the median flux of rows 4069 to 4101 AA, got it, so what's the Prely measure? -2.74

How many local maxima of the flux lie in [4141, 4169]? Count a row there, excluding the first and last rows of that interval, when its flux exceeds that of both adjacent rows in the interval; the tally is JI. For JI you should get 5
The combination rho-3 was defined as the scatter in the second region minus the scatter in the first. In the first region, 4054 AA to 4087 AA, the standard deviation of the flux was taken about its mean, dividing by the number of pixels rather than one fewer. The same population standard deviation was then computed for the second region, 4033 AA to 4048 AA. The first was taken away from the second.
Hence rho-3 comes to -0.11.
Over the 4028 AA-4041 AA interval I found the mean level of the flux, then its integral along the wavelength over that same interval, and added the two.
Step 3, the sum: 96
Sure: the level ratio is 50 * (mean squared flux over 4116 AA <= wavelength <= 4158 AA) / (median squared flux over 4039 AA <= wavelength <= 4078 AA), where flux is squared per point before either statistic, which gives 54.2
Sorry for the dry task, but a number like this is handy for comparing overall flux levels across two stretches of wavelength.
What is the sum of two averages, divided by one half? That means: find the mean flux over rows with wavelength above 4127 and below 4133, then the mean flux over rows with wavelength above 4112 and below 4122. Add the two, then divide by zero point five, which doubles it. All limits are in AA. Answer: 26.6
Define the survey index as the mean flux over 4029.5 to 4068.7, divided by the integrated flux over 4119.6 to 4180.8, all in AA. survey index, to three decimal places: 0.016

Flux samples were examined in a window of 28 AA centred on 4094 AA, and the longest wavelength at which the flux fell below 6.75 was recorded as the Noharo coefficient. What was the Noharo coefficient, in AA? 4107.30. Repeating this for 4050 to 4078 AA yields 4077.14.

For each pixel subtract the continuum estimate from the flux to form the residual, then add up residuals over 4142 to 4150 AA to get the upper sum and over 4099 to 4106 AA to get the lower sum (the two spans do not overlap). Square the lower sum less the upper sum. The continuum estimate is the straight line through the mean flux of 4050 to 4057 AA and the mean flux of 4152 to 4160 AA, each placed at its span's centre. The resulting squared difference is 0.6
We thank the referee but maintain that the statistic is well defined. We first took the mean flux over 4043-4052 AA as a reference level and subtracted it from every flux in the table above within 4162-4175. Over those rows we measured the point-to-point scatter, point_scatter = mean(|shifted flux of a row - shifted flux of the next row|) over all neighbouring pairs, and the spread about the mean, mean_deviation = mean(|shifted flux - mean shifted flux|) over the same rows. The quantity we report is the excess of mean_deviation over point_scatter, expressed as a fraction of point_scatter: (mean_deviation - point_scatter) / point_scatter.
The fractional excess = 0.54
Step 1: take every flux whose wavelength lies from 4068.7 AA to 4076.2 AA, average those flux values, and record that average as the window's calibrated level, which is 6.46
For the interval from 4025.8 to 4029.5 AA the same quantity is 7.41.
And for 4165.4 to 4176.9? 6.27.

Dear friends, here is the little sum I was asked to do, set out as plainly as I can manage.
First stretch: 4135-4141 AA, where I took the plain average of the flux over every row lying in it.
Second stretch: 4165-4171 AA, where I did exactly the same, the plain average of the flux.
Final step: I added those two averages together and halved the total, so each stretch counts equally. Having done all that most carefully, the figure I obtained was 6.64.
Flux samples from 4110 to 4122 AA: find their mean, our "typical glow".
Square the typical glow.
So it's 49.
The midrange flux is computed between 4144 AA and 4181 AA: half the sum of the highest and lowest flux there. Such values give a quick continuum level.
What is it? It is 6.83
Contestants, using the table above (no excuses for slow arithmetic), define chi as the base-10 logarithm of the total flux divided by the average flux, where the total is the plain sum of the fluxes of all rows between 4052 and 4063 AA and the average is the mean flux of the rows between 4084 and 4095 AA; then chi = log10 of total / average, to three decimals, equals 0.706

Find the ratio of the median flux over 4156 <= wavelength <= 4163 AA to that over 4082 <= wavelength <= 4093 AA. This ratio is 0.93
